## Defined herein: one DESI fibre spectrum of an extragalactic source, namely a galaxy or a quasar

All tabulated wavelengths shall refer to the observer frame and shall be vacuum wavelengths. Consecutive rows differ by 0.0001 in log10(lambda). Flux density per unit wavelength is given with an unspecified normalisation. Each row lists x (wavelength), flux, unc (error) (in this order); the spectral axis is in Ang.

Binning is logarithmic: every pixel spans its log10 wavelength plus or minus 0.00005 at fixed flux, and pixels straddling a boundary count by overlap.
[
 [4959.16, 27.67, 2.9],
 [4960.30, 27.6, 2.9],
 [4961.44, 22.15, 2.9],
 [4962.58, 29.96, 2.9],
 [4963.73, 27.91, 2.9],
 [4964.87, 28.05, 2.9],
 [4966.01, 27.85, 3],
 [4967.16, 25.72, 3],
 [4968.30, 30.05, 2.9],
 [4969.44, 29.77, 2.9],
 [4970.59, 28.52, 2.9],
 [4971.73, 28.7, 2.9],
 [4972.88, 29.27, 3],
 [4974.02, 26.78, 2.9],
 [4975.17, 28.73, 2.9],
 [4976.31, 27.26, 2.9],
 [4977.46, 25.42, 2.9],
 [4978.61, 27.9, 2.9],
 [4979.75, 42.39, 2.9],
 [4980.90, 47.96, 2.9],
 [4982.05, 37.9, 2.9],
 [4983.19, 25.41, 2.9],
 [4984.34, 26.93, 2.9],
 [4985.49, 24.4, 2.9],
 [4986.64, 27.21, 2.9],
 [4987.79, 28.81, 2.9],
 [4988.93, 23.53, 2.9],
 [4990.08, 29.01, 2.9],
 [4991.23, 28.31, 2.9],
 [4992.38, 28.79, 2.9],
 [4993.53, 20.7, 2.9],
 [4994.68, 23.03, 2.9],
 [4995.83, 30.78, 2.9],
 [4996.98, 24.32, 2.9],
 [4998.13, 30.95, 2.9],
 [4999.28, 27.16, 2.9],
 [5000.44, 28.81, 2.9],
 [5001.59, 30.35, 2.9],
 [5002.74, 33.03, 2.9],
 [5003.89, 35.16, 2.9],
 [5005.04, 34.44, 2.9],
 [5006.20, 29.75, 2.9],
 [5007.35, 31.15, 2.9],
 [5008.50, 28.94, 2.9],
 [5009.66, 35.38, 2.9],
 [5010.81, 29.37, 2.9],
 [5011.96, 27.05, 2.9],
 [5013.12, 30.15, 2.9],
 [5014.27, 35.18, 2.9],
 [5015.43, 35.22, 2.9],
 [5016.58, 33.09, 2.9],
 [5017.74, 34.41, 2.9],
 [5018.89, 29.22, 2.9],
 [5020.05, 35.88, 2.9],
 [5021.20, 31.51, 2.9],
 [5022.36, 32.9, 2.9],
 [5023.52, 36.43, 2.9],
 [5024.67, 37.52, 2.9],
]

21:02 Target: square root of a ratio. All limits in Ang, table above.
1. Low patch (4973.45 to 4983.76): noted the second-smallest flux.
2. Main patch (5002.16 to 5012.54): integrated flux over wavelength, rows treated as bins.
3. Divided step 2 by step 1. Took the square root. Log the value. 3.59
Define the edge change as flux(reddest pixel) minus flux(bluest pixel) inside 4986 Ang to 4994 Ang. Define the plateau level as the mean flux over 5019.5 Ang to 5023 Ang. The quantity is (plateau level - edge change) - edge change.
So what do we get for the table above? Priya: 46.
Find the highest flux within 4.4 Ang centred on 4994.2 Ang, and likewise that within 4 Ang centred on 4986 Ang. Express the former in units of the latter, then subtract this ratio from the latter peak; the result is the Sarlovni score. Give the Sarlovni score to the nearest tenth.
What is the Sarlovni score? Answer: 27.7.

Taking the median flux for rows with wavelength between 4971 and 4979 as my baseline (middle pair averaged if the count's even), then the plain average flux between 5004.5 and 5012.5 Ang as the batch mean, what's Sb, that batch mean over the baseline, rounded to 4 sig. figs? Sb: 1.106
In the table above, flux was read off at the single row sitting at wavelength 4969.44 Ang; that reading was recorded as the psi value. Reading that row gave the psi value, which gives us 29.77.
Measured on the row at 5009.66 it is 35.38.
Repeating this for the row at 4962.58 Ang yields 29.96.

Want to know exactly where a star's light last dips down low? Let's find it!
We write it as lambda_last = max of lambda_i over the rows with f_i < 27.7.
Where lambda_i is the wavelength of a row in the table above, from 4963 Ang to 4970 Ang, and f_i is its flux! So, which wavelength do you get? 4967.16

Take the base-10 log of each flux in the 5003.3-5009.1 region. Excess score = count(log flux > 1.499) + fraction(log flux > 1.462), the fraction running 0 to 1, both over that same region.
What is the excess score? 2.8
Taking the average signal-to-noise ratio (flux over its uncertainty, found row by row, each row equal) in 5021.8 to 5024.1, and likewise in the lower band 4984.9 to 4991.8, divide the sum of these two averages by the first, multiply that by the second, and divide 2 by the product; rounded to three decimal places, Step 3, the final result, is 0.122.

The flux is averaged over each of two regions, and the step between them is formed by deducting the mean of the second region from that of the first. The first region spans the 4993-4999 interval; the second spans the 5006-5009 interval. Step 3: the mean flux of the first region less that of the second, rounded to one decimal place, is -4.0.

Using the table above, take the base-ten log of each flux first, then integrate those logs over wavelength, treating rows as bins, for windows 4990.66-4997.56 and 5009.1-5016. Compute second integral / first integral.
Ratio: 1.07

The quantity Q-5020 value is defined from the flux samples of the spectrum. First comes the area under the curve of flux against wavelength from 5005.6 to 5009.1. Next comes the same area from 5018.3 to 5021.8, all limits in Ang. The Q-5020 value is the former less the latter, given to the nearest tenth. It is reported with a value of -8.1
